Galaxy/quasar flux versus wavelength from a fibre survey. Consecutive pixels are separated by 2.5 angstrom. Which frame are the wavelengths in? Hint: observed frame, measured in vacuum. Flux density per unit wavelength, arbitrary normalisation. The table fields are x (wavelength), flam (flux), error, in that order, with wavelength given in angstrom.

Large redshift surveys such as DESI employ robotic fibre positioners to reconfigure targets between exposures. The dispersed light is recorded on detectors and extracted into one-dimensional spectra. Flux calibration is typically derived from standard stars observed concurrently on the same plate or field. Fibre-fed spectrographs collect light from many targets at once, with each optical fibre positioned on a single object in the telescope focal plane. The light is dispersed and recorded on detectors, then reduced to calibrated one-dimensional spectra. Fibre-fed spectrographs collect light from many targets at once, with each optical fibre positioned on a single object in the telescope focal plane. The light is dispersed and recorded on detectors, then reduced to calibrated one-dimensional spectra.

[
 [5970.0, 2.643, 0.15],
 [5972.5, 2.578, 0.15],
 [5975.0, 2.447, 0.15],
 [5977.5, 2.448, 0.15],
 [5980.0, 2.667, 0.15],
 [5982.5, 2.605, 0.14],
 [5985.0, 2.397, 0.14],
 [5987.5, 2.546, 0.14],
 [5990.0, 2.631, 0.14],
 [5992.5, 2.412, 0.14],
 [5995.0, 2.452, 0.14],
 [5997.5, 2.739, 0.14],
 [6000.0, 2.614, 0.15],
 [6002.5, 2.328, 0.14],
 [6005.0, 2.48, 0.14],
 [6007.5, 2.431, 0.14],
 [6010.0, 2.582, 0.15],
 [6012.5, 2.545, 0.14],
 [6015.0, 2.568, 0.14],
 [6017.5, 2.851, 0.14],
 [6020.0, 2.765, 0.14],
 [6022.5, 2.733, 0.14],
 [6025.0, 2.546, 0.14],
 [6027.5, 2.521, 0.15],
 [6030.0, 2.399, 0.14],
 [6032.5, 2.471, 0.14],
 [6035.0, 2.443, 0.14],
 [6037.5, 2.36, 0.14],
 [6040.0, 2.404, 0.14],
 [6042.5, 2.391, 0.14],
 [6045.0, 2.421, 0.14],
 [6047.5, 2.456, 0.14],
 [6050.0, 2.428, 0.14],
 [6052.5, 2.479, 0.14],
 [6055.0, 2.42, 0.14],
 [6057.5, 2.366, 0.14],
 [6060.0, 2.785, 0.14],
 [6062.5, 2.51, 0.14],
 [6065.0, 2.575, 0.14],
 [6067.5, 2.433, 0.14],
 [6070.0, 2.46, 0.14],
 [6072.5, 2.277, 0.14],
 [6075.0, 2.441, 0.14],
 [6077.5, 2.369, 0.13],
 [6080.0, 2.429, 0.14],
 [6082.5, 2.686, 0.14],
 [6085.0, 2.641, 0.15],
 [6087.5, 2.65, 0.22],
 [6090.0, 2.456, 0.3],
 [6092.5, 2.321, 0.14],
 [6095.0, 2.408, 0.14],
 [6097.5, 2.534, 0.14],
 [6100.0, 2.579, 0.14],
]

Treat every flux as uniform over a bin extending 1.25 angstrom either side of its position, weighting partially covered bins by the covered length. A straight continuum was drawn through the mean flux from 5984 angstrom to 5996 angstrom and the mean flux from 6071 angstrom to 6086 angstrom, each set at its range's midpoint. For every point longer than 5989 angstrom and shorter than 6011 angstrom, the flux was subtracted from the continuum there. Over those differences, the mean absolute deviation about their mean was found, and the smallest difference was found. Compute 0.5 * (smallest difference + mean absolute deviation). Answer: -0.07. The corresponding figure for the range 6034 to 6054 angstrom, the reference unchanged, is 0.01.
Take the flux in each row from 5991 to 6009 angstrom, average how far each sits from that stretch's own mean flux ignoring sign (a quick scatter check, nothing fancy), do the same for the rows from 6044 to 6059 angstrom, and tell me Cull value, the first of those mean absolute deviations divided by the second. 4.0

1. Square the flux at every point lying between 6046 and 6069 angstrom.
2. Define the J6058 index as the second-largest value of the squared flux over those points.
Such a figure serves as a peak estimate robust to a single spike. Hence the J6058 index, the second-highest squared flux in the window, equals 6.63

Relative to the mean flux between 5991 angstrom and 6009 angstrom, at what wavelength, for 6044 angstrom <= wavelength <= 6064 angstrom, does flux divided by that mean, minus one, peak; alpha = 6060.0 angstrom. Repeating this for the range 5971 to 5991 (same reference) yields 5980.0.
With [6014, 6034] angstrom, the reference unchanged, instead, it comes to 6017.5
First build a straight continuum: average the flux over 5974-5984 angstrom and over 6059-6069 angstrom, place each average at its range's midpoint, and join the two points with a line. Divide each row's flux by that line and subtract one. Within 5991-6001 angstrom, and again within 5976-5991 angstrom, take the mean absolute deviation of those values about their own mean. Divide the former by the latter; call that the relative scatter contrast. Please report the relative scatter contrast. 1.42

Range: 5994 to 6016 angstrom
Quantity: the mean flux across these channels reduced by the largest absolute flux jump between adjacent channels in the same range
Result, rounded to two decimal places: 2.24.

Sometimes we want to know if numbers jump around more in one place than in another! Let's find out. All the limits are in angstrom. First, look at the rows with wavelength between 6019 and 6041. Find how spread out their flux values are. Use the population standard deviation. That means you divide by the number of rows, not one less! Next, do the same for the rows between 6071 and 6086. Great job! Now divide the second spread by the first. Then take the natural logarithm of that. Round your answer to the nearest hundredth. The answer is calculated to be 0.06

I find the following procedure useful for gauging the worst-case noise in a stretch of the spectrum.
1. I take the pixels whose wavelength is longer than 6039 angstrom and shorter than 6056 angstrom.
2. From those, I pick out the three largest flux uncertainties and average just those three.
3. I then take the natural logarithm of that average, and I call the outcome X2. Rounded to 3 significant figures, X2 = -1.97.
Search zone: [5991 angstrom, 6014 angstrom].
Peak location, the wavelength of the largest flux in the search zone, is 5997.5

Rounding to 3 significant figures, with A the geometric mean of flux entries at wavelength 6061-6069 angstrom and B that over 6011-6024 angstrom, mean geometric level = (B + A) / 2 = 2.60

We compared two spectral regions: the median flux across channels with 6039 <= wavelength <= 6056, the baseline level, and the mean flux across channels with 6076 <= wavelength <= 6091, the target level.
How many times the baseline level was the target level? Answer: 1.05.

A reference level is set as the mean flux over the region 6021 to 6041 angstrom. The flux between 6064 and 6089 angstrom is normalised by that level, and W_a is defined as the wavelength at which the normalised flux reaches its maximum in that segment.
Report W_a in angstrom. 6082.5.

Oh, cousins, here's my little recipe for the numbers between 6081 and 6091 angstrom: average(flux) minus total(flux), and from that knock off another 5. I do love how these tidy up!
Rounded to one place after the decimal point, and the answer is -12.8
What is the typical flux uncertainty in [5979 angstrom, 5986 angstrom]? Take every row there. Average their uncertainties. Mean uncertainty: 0.143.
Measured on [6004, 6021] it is 0.141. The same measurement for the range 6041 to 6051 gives 0.140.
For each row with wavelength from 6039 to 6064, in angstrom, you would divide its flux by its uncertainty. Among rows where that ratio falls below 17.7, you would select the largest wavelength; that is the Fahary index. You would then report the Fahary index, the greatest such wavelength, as 6057.5 angstrom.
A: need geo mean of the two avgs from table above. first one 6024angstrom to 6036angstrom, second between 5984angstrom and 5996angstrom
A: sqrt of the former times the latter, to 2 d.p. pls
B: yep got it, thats 2.48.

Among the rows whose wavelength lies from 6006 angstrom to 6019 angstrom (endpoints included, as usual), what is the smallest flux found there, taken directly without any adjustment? 2.431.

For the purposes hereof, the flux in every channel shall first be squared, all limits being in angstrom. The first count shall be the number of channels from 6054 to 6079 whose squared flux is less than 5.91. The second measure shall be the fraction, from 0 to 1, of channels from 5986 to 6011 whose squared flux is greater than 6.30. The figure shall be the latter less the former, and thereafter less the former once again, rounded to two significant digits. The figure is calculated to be -7.5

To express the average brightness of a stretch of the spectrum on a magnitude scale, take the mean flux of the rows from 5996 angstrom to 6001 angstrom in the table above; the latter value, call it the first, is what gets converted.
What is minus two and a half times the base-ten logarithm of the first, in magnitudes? -1.07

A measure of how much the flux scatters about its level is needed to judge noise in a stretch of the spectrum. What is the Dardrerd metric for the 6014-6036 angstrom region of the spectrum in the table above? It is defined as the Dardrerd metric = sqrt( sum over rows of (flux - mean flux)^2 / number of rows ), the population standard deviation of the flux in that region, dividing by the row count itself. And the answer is 0.15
